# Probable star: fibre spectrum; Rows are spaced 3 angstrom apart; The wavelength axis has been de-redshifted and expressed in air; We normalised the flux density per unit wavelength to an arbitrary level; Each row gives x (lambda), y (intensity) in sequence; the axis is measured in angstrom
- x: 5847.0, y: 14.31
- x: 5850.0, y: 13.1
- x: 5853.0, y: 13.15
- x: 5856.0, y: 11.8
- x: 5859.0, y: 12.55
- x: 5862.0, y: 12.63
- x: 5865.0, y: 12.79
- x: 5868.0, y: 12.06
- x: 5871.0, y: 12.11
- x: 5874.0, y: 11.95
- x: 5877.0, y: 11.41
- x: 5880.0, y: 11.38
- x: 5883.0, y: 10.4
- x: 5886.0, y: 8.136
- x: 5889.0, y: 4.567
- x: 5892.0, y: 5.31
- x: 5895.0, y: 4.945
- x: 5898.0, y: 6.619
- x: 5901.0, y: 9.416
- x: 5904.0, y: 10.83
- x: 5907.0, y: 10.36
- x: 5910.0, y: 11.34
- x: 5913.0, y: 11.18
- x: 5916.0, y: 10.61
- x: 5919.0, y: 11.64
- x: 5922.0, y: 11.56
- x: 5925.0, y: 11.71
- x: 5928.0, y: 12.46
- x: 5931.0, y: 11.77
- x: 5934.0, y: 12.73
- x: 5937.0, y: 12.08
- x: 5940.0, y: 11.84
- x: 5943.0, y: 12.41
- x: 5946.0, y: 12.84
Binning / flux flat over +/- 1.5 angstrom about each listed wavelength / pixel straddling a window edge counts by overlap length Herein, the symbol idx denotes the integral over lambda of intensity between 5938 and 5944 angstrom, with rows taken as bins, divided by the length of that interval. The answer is 12.1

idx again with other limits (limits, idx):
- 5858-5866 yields 12.7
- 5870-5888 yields 10.7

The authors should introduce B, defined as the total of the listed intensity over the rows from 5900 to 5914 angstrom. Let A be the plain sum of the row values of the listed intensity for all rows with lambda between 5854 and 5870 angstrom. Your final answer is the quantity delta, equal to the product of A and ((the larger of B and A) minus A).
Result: 0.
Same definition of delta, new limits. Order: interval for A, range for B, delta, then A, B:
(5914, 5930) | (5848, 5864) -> 304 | 58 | 63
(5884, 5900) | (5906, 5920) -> 756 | 30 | 55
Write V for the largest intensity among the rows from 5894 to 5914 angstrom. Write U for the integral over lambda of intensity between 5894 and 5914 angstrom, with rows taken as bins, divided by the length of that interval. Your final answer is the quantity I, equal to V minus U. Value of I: 2.0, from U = 9.3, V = 11.34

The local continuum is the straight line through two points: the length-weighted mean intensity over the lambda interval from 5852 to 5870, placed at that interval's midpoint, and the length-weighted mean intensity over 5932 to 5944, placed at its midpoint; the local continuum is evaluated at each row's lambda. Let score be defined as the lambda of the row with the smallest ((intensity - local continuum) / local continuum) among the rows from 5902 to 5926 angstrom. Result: 5907.0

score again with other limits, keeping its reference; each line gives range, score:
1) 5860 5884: 5883.0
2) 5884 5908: 5889.0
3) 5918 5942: 5922.0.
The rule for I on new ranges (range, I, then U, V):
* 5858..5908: 3.0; 9.8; 12.79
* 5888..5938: 2.7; 10.0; 12.73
